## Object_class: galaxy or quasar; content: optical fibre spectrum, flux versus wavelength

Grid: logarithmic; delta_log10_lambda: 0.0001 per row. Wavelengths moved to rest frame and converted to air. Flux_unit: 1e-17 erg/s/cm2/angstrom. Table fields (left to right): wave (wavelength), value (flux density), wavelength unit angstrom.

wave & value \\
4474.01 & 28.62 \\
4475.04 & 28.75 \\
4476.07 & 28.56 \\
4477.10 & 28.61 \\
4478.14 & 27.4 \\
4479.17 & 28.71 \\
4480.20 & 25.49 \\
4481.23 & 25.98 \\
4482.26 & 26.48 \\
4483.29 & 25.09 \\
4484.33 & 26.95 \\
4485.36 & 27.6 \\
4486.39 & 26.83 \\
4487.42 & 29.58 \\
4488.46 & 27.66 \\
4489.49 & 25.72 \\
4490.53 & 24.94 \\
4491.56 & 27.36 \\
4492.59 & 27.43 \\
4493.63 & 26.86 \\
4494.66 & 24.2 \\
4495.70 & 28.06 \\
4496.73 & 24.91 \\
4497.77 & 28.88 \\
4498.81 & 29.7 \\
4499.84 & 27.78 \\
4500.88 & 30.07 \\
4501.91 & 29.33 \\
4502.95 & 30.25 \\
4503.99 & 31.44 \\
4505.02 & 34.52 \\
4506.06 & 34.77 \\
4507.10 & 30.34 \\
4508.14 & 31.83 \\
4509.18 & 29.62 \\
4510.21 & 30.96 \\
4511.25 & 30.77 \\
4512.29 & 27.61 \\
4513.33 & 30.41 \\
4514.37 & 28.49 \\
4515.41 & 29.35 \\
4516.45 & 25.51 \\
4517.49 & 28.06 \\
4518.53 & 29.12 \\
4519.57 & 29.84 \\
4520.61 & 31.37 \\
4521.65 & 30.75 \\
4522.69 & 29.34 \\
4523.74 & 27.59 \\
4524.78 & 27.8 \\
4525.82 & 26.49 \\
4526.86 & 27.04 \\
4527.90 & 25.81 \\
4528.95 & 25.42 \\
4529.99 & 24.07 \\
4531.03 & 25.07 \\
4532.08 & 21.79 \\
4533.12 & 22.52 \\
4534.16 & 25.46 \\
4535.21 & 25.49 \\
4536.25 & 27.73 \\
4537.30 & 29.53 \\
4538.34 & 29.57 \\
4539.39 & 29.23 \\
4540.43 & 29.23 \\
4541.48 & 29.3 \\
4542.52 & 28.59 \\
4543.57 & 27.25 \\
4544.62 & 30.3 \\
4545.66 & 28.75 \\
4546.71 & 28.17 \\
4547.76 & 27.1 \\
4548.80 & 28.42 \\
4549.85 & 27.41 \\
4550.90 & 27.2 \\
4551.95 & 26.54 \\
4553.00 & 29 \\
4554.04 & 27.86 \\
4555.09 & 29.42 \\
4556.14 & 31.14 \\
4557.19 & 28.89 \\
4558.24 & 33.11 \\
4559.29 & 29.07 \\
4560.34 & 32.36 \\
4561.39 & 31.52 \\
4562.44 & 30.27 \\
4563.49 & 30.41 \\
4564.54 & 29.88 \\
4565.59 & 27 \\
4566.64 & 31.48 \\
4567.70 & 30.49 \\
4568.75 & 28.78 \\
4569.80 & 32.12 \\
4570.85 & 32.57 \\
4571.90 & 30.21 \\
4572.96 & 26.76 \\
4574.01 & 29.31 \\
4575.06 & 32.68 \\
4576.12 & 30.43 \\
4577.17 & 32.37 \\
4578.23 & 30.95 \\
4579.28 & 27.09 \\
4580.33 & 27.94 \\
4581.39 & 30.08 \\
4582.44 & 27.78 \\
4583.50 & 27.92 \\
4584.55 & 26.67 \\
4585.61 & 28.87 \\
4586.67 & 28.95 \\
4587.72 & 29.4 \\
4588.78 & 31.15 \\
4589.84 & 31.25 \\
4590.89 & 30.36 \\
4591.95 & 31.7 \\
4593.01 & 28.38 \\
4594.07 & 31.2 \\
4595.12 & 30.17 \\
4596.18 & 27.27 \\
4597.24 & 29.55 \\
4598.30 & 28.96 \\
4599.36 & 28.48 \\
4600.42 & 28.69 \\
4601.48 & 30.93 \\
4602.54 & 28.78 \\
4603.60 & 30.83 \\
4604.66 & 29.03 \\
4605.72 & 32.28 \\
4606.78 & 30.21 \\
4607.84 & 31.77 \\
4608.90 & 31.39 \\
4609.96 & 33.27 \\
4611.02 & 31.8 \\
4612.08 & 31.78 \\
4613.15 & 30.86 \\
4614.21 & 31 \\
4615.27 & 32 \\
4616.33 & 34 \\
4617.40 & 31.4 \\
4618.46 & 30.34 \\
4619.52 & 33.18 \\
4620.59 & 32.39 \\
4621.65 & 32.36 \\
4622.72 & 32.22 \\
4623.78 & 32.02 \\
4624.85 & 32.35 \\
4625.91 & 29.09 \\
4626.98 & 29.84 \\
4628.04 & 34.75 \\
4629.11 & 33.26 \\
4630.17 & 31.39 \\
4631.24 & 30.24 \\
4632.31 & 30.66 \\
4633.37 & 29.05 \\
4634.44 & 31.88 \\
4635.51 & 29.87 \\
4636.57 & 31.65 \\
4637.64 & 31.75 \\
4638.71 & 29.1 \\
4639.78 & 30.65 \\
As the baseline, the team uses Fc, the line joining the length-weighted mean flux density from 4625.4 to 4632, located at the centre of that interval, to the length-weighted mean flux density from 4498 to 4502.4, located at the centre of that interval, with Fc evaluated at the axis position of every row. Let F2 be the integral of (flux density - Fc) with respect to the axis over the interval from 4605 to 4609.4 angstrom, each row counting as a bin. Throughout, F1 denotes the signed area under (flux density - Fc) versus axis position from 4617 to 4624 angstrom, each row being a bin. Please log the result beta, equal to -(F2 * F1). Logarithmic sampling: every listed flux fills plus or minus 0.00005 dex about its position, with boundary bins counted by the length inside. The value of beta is -7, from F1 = 5.2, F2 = 1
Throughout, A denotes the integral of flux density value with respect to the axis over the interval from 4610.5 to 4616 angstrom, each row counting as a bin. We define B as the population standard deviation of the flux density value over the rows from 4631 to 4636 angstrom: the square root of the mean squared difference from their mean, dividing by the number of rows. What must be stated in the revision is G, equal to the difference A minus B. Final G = 173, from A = 174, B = 0.93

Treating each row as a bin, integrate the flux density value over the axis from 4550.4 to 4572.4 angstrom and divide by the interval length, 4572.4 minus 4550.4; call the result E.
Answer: 30.0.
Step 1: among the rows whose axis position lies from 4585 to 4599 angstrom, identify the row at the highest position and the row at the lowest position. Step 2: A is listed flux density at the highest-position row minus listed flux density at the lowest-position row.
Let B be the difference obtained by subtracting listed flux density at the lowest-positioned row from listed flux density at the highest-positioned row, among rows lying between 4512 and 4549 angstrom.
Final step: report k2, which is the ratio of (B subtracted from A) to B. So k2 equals -0.9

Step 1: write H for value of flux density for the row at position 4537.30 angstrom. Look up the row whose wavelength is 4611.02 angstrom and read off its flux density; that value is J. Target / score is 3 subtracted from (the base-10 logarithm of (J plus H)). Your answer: -1.212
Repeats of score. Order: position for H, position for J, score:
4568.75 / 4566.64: -1.220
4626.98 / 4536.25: -1.240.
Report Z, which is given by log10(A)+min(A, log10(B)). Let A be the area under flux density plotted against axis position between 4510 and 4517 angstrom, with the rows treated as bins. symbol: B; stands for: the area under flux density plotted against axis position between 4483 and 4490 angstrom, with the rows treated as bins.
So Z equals 4.58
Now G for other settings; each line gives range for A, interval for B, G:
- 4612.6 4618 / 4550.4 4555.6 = 171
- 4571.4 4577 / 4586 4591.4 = 167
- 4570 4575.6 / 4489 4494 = 169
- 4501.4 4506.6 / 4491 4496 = 165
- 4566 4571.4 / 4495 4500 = 166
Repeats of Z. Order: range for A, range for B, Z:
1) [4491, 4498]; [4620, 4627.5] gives 4.64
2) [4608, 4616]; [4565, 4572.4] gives 4.76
